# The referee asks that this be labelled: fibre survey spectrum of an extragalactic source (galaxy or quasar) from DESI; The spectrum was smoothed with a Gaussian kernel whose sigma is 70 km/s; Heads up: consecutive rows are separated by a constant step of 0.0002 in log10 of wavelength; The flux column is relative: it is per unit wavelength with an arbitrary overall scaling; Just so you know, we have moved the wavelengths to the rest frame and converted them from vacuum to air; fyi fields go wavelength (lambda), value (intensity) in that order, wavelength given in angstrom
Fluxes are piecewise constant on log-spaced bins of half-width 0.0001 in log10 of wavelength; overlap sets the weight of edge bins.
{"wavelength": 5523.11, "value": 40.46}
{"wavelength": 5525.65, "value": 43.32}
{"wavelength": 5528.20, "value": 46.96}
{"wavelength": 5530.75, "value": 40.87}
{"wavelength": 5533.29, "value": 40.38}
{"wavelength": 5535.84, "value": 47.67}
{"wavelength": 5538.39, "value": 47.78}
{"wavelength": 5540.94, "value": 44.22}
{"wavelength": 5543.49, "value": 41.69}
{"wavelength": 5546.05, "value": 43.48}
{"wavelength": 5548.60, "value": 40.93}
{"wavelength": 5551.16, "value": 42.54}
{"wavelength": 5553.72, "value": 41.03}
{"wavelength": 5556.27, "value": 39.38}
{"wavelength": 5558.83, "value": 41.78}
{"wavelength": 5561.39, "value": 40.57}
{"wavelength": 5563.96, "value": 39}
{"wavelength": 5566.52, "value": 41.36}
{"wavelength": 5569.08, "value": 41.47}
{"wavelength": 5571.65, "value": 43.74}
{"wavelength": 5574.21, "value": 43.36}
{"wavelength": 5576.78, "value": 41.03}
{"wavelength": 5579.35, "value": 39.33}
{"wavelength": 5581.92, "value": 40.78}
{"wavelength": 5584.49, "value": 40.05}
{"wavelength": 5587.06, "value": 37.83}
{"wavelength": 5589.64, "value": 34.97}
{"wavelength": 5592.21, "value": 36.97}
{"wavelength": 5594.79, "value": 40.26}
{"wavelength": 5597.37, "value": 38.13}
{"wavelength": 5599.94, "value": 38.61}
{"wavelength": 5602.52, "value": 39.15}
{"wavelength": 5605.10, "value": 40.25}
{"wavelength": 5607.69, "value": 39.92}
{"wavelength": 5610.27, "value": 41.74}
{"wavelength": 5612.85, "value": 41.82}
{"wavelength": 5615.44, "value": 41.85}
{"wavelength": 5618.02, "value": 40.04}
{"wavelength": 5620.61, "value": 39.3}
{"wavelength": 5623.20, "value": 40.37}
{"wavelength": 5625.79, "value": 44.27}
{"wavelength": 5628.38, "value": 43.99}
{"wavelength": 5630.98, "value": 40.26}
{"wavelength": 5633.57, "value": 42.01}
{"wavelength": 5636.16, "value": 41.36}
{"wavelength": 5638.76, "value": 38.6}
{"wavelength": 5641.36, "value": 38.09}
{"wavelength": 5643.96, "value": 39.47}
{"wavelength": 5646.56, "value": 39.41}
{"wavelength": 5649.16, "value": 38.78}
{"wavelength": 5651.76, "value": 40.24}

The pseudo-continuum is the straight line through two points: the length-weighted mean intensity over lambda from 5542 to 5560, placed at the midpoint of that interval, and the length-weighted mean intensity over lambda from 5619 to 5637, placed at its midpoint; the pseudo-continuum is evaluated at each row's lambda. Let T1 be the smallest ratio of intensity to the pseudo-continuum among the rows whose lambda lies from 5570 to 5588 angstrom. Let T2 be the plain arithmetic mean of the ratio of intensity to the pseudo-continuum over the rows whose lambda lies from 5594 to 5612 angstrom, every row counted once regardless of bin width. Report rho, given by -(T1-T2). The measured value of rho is 0.05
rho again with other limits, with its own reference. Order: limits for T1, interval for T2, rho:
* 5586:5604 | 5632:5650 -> 0.11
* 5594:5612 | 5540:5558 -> 0.09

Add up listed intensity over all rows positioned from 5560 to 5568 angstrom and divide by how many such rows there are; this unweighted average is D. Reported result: 40.3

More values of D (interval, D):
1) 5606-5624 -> 40.7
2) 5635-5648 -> 39.4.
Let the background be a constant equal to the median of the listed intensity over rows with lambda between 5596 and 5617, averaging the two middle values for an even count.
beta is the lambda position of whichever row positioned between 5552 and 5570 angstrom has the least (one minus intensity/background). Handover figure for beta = 5558.83 angstrom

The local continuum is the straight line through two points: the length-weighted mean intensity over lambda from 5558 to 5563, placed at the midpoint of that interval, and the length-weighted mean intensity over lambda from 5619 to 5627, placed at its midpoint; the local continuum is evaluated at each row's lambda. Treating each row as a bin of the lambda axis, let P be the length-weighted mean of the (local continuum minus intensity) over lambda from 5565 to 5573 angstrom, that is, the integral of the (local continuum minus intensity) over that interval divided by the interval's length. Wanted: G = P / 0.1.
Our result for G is -11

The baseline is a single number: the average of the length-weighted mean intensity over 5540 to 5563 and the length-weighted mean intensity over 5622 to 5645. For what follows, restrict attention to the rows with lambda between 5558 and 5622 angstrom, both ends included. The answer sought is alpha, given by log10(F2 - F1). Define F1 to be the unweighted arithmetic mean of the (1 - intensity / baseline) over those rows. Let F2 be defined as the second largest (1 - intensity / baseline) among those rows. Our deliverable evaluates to -1.12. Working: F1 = 0.028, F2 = 0.105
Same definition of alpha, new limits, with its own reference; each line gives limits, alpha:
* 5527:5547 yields -1.10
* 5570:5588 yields -1.43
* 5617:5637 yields -1.47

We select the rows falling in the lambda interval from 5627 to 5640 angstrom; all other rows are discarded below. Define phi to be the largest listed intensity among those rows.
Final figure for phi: 43.99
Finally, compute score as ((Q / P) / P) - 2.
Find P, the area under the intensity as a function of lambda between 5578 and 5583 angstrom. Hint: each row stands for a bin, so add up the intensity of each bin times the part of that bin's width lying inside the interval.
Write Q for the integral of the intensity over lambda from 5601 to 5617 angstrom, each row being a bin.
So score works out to -1.98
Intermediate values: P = 200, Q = 652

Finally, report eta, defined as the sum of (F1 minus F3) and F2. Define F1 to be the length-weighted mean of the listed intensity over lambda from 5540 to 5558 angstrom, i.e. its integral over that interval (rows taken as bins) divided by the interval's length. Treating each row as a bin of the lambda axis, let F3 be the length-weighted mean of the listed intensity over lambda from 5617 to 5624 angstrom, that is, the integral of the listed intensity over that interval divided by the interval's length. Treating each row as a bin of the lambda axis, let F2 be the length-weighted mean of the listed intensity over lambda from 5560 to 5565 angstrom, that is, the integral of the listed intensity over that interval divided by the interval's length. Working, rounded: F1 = 41.9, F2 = 39.8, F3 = 39.8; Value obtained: 42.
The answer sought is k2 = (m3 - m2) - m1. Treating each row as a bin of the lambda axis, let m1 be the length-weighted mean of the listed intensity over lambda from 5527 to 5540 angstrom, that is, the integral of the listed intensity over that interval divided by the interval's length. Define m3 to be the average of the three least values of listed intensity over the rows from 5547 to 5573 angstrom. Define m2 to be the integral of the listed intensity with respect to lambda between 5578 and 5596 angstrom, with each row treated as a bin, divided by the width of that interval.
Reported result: -43.7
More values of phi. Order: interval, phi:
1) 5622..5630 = 44.27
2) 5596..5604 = 39.15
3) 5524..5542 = 47.78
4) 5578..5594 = 40.78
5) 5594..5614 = 41.82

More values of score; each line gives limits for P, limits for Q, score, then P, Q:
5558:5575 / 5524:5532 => -2.00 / 707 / 348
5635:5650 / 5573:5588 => -2.00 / 589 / 607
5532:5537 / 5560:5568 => -1.99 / 220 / 323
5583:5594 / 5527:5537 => -2.00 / 414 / 439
